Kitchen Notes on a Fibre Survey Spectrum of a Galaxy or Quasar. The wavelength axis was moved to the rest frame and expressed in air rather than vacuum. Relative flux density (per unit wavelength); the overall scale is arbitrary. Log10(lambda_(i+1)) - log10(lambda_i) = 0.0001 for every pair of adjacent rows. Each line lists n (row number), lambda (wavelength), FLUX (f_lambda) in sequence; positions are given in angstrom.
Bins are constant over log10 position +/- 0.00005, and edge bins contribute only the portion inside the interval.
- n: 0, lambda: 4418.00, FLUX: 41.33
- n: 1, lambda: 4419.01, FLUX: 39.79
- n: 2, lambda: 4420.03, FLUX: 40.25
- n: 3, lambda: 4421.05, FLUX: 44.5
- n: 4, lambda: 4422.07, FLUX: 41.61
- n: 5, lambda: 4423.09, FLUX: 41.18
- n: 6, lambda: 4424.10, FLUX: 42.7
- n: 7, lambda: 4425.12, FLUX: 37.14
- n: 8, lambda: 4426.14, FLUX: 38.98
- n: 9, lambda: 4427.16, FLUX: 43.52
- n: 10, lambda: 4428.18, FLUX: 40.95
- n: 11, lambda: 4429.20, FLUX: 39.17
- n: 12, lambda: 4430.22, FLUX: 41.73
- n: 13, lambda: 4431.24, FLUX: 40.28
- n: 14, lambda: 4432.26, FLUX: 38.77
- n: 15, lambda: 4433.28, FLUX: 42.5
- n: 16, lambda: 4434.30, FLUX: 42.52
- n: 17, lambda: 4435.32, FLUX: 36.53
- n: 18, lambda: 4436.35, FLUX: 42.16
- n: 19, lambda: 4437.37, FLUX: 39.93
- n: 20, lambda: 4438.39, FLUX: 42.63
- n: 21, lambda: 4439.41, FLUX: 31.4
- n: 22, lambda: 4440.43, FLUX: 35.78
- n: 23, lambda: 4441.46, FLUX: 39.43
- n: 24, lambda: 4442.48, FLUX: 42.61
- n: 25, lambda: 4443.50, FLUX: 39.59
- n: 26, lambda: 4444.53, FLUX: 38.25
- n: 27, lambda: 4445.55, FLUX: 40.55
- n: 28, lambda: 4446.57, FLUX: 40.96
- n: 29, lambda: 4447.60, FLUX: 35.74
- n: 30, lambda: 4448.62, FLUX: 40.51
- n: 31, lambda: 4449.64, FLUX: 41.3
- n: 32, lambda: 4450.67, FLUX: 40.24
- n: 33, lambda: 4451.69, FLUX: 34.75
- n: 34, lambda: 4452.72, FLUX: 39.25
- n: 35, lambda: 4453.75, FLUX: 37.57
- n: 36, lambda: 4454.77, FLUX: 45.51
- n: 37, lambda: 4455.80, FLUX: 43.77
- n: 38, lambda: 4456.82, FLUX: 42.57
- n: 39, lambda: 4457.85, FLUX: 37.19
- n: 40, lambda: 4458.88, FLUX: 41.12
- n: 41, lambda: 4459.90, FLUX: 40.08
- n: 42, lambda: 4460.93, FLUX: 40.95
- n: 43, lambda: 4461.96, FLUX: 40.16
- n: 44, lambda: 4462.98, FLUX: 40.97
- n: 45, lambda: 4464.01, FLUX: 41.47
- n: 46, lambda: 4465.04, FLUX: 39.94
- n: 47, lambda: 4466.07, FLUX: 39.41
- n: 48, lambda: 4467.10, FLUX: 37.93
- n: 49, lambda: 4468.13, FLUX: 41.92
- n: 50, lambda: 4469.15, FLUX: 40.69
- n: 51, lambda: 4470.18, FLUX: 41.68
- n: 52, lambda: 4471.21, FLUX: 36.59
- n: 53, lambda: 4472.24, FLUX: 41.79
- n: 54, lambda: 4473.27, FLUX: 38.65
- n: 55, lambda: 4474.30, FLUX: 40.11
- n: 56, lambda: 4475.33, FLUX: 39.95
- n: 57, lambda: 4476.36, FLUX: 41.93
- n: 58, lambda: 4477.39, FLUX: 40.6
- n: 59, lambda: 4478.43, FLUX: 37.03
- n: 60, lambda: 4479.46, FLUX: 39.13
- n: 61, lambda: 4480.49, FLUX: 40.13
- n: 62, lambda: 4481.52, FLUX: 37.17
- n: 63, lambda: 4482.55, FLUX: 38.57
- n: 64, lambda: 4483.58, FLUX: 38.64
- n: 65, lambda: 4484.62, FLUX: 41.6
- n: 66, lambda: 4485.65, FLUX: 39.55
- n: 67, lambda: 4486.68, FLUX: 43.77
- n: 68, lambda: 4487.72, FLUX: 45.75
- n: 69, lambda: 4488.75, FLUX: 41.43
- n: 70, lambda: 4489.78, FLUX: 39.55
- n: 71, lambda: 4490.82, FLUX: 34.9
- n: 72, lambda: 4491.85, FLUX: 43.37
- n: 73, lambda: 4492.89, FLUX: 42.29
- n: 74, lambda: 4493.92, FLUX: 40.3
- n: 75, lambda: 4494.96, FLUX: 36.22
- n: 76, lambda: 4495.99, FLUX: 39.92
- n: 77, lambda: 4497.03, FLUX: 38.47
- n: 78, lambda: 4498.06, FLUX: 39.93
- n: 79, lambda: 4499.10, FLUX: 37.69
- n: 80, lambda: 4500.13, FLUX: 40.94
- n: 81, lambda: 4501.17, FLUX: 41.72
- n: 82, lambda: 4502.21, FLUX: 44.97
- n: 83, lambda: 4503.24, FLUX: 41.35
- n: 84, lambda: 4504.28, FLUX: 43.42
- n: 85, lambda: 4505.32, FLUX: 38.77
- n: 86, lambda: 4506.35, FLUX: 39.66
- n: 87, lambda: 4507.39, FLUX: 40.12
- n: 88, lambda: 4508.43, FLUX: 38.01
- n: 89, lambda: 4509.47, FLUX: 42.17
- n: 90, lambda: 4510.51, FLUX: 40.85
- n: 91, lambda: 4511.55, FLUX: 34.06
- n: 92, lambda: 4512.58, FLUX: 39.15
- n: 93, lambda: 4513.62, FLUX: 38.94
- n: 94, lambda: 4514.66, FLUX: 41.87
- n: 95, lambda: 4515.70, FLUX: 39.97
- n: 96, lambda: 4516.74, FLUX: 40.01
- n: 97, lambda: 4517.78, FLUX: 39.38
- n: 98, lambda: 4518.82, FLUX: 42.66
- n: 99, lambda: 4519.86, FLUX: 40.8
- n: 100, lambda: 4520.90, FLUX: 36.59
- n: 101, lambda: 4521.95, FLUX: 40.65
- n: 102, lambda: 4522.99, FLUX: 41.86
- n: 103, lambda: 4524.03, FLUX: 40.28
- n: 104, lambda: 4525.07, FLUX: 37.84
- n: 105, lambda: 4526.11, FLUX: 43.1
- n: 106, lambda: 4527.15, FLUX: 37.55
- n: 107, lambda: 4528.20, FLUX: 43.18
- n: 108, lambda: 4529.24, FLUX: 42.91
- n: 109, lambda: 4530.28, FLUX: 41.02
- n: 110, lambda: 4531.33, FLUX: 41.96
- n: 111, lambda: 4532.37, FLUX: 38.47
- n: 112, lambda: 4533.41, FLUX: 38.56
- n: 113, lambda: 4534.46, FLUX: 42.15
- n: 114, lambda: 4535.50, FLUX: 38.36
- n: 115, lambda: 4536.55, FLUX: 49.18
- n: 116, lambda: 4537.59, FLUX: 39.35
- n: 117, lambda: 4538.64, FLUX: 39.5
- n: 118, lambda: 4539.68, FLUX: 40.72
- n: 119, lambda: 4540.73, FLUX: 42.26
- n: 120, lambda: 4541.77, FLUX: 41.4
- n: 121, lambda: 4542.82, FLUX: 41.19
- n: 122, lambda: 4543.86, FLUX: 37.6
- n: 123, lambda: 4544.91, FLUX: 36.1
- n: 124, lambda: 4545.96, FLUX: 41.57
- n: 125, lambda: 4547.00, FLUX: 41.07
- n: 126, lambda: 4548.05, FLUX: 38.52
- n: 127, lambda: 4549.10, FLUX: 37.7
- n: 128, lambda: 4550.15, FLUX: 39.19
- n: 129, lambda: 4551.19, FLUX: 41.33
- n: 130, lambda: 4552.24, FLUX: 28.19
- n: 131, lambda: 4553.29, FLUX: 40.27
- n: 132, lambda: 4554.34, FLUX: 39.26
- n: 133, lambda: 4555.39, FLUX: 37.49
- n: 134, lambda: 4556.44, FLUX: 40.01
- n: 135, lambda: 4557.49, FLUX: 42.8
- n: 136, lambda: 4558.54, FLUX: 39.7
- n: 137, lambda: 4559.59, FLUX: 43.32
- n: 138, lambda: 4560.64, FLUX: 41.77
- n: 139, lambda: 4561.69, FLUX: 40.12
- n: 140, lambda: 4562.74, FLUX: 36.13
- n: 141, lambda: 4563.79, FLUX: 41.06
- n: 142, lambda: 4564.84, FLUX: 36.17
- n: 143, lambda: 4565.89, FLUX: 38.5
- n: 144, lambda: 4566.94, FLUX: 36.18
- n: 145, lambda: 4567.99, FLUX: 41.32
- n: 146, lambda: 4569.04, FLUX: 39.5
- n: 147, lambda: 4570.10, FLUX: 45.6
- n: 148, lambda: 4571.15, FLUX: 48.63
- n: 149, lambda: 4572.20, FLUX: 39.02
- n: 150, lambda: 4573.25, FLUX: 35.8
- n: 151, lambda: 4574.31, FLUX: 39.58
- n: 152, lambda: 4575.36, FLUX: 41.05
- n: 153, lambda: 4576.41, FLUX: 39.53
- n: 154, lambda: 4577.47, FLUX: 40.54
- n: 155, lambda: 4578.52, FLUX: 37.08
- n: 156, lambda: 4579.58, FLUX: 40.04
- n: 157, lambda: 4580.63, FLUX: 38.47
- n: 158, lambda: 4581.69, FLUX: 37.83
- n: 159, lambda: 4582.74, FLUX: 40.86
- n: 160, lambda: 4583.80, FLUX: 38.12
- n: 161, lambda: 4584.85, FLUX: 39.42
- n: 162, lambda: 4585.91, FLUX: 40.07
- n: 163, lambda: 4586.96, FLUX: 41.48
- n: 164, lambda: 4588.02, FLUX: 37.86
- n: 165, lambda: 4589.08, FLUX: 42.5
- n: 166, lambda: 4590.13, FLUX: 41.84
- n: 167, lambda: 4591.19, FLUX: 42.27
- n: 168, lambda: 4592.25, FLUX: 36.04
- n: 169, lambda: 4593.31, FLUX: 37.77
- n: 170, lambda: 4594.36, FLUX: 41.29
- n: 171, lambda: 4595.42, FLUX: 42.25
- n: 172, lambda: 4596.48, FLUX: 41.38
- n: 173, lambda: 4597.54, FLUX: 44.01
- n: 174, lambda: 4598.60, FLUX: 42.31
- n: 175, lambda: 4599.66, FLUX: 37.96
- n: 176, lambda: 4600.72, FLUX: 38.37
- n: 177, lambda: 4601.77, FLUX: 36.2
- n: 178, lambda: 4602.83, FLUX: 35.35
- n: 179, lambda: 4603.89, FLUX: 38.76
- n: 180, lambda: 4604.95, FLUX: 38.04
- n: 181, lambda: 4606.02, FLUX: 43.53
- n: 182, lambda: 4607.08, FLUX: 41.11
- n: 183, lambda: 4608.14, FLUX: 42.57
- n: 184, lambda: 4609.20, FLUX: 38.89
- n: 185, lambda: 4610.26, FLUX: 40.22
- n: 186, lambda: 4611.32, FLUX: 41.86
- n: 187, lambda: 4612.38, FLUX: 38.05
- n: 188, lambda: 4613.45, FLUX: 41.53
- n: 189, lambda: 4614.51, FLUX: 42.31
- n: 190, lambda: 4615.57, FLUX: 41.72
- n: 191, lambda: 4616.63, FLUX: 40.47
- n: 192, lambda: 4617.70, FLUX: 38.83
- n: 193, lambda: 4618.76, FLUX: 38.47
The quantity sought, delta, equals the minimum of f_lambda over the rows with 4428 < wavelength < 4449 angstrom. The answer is 31.4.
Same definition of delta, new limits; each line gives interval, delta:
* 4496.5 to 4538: 34.06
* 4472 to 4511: 34.9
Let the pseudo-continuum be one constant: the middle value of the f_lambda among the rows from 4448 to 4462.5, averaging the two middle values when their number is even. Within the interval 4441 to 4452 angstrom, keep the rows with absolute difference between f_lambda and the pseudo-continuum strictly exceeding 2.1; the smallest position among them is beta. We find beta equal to 4442.48 angstrom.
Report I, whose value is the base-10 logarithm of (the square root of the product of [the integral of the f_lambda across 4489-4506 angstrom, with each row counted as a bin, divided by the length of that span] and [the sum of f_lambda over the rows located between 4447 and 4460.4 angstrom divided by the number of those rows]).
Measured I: 1.60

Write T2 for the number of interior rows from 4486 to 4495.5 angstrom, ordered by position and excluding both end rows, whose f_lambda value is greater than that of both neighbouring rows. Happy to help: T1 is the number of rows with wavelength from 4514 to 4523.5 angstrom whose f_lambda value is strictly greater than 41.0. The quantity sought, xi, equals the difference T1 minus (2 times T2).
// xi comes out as -1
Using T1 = 3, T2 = 2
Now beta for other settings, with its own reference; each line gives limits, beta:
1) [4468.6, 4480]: 4471.21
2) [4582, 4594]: 4583.80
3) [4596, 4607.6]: 4597.54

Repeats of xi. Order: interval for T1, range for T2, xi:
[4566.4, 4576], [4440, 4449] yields 0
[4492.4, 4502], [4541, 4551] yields 0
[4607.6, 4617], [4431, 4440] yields -1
